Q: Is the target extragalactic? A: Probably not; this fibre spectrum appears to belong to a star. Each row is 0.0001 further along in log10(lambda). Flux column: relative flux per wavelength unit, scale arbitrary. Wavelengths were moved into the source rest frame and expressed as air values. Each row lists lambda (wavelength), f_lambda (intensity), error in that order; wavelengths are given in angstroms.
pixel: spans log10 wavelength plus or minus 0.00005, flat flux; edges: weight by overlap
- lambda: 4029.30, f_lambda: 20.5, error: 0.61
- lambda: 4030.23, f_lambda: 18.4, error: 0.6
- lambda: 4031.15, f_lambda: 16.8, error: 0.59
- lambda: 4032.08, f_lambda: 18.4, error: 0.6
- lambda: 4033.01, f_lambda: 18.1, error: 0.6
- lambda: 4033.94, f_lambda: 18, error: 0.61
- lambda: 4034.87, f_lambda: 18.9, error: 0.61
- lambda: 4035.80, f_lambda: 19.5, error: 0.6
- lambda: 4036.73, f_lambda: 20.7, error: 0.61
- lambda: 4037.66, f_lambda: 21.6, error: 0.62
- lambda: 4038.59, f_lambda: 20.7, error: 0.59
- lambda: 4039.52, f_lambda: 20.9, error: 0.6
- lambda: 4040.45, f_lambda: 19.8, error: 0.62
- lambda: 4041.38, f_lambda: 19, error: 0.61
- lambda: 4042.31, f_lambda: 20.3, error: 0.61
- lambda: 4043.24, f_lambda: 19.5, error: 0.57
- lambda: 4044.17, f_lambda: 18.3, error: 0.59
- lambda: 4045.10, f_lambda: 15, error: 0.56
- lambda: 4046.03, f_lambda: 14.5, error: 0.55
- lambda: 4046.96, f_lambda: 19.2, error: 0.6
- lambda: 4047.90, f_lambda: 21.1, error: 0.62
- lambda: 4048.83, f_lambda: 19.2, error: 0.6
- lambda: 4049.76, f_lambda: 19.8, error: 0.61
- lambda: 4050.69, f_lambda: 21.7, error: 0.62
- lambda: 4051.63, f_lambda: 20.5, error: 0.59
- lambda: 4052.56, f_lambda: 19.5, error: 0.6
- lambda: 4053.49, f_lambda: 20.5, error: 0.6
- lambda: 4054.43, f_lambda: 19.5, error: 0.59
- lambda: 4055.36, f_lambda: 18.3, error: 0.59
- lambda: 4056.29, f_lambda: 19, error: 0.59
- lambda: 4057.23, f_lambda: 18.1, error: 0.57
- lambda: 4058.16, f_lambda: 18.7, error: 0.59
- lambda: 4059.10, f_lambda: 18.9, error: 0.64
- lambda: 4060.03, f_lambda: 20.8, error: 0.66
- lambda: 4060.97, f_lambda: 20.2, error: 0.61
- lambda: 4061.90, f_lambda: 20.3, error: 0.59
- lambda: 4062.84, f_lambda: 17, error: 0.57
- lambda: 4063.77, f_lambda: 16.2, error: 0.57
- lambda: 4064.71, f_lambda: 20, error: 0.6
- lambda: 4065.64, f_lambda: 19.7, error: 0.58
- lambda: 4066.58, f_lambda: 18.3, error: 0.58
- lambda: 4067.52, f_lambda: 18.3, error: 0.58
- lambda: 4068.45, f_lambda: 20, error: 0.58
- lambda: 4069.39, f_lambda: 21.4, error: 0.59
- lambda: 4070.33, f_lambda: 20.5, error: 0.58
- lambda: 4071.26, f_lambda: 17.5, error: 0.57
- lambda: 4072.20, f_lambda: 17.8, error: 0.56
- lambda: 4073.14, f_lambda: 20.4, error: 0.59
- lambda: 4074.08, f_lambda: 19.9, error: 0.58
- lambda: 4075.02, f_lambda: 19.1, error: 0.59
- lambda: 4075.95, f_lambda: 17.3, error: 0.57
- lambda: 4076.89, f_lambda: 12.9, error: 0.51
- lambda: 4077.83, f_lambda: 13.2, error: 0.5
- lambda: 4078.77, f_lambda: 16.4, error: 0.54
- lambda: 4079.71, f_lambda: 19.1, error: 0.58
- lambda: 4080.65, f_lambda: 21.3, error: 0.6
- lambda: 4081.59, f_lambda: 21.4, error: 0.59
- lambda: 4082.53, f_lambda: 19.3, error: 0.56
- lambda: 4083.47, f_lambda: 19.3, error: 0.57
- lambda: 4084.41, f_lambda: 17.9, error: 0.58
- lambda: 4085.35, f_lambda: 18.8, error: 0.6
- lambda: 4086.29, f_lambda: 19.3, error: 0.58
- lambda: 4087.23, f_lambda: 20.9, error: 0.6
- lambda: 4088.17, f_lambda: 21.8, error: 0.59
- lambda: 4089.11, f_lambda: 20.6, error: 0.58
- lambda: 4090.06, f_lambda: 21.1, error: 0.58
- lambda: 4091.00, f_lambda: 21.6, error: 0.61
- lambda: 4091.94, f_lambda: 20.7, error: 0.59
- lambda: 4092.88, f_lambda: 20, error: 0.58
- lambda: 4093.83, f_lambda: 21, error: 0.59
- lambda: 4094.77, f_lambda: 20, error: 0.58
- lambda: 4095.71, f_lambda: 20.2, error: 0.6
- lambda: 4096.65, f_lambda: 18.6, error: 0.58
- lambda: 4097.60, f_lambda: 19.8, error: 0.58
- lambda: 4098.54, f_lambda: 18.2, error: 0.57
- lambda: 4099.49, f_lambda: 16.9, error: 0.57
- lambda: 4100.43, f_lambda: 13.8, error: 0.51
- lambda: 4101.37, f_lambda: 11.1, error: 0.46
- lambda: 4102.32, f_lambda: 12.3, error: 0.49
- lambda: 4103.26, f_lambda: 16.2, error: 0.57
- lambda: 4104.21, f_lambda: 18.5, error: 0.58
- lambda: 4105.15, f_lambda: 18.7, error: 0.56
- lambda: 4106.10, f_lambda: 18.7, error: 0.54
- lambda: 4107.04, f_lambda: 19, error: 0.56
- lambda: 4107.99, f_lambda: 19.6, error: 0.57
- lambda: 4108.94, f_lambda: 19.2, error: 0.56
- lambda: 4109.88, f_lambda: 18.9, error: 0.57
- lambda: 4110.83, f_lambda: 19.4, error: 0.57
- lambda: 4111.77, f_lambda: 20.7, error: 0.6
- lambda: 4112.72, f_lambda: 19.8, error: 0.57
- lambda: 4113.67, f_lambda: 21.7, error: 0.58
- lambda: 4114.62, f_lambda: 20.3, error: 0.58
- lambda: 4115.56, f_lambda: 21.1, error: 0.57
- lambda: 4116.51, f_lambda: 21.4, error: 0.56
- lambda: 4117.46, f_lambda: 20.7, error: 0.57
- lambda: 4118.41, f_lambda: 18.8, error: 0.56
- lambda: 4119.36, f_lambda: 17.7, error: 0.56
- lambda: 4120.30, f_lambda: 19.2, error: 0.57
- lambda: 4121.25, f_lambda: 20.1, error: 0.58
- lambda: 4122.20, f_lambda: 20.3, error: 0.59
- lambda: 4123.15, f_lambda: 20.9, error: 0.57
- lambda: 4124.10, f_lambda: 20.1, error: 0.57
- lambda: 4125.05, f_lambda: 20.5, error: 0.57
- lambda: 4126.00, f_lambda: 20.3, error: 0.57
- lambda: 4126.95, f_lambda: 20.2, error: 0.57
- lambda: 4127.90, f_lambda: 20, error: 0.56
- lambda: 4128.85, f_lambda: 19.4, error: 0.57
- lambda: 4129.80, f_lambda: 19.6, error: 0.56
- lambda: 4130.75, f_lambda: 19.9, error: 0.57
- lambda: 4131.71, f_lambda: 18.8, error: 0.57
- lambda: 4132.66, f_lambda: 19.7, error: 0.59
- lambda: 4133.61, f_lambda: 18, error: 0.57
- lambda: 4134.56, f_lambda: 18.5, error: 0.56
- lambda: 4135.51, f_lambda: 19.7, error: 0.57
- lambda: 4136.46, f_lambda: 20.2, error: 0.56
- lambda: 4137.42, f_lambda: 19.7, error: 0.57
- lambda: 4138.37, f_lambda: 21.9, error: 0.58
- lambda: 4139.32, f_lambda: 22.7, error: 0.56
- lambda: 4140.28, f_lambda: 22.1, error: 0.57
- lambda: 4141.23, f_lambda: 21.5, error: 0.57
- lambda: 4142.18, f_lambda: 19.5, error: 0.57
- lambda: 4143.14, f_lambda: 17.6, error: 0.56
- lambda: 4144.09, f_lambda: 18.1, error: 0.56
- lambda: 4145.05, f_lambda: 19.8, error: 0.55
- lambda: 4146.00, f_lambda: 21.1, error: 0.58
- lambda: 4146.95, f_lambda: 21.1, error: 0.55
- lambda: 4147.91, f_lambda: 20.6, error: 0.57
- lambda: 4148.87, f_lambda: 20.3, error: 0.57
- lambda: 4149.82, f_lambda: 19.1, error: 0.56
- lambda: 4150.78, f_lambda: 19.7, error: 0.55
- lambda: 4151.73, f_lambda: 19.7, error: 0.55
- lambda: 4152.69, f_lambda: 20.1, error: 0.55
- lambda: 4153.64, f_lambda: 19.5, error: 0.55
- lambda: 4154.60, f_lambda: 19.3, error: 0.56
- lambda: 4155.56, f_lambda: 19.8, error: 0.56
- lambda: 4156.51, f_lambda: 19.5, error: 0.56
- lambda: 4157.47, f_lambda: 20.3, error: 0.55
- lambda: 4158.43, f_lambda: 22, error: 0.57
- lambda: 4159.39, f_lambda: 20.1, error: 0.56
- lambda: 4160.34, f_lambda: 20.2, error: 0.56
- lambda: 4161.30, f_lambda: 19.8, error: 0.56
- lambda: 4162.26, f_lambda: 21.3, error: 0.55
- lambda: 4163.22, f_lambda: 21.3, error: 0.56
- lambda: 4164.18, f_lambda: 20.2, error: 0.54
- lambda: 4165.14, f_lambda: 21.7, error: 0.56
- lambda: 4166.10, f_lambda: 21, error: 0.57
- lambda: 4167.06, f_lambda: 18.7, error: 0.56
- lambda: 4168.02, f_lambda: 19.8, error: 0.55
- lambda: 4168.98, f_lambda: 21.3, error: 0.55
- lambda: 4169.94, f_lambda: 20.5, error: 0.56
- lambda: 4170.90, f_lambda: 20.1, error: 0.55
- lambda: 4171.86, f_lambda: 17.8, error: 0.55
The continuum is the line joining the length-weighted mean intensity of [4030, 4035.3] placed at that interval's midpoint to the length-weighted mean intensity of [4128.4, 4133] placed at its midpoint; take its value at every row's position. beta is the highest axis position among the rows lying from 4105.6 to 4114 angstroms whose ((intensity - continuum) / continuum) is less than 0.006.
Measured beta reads 4109.88 angstroms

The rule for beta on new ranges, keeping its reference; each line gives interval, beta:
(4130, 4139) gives 4134.56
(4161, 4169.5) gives 4168.02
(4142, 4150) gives 4149.82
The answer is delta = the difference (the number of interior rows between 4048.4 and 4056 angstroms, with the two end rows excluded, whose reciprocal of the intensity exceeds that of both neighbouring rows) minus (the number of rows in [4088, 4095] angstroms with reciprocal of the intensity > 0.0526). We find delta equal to 1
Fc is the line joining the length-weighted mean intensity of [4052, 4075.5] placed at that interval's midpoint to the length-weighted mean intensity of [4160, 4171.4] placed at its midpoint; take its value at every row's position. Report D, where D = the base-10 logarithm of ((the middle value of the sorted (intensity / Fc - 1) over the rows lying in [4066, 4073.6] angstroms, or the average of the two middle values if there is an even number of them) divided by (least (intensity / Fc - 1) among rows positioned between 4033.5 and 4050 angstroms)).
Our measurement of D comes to -1.64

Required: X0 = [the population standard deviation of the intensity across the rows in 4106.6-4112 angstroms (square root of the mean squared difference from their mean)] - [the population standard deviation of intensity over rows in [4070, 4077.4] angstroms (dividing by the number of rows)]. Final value -1.7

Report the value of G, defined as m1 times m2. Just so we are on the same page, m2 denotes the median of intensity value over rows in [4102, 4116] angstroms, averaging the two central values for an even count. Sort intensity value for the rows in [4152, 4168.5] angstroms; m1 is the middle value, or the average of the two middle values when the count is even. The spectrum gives 386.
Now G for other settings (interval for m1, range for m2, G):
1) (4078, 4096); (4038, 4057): 394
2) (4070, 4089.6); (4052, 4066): 376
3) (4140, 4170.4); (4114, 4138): 403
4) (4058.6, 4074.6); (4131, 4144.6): 392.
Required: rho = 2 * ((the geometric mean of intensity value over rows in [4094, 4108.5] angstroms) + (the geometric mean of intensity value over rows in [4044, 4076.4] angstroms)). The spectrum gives 72.3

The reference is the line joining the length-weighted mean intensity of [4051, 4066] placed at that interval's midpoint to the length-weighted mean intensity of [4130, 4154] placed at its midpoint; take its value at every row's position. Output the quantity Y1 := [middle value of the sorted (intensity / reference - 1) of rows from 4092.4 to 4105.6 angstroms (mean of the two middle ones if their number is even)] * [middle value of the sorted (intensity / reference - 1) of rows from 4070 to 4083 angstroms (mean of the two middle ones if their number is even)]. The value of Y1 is 0.0008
